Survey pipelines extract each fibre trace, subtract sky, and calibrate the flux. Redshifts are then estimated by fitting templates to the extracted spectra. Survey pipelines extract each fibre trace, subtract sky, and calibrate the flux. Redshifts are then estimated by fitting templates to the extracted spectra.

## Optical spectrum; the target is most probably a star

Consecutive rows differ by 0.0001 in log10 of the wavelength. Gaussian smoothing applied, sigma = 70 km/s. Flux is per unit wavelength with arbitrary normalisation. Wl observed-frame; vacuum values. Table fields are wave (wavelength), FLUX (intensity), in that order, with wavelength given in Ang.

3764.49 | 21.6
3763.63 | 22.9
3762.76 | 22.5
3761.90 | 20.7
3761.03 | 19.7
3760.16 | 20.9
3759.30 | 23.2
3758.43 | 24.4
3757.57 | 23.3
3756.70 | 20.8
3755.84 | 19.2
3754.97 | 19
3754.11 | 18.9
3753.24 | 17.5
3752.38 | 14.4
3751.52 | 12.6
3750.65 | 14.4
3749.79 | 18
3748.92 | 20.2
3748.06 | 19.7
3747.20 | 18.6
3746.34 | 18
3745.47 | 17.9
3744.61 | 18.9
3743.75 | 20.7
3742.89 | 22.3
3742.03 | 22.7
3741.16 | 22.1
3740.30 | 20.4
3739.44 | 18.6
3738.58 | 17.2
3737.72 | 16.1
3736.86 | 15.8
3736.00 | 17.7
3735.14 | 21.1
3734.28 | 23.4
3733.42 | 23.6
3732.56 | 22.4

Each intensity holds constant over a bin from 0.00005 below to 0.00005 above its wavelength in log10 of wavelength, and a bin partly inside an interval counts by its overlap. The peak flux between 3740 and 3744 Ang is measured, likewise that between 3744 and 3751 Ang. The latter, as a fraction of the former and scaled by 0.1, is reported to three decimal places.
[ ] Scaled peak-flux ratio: 0.089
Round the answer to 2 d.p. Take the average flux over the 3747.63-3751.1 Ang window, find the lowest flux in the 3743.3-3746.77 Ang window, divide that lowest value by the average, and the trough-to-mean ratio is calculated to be 0.99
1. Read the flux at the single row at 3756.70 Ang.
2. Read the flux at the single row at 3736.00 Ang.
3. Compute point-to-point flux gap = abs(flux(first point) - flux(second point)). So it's 3.1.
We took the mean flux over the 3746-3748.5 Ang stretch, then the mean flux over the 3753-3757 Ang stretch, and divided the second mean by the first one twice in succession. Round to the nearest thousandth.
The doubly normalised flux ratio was 0.054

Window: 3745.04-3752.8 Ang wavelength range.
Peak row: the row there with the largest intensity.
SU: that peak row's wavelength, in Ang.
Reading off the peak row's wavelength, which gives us 3748.92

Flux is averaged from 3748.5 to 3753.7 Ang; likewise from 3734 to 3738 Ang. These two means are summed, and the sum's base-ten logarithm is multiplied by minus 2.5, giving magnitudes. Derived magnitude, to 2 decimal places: -3.86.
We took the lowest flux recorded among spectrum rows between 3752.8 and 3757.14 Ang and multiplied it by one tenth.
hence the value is 1.75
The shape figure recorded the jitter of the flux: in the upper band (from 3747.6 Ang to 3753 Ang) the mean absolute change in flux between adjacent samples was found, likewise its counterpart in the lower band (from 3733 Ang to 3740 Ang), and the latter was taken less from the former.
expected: 0.47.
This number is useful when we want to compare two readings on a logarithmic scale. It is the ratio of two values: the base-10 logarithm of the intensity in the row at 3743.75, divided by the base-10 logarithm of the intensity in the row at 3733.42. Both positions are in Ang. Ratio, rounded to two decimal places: 0.96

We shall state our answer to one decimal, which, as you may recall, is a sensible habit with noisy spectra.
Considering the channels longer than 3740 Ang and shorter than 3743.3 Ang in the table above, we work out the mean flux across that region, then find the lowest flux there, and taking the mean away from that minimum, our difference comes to -1.5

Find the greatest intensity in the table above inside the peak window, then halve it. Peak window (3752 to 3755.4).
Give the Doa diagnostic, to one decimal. 9.5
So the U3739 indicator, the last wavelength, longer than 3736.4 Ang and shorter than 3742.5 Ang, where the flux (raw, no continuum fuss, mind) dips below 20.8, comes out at 3740.30 Ang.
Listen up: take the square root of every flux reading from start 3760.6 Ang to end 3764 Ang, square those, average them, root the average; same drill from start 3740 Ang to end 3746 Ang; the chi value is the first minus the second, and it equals 0.1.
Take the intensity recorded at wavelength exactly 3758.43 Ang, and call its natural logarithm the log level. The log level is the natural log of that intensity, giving 3.19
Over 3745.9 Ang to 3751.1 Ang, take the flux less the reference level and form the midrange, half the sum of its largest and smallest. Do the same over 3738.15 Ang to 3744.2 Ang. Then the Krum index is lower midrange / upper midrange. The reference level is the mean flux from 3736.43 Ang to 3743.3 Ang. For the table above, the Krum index -0.3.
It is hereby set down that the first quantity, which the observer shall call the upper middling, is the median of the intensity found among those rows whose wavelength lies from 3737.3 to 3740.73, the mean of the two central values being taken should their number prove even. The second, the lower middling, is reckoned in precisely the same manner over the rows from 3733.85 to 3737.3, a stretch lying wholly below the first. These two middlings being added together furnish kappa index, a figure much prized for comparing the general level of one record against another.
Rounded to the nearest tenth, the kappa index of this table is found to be 37.3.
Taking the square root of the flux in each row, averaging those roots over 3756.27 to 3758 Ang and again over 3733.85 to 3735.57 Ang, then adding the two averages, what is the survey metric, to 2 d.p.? 9.41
